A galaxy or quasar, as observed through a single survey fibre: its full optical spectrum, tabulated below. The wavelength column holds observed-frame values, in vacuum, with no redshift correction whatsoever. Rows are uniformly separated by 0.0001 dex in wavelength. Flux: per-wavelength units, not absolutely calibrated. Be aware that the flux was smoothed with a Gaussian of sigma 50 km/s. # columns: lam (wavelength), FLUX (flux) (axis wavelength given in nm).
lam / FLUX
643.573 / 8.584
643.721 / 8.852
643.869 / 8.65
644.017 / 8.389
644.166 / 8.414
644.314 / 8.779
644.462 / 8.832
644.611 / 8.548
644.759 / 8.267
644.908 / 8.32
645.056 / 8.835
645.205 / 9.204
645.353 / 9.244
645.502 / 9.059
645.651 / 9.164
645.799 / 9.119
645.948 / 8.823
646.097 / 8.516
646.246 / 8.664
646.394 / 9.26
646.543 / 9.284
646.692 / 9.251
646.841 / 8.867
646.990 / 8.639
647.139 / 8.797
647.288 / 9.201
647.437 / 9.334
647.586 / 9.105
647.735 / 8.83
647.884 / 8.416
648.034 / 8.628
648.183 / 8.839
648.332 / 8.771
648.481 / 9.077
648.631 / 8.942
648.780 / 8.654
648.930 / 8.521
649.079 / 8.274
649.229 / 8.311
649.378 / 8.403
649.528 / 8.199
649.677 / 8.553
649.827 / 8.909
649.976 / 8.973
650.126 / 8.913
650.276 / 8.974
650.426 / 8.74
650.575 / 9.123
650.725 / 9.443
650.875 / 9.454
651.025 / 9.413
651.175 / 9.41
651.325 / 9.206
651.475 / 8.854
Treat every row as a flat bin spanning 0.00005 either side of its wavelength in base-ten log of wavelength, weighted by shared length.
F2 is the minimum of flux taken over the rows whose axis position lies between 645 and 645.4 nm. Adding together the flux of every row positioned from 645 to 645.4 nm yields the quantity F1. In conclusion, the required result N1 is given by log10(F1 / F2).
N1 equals 0.4897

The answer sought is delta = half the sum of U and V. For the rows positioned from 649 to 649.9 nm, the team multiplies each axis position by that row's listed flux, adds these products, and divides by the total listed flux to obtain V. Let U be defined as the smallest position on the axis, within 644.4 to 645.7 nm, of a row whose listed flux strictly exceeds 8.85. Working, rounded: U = 645.205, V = 649.46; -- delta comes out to 647.33 nm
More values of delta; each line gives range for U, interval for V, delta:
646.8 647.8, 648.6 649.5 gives 647.92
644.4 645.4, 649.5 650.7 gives 647.63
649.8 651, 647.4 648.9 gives 648.97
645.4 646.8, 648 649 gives 646.99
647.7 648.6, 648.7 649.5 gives 648.78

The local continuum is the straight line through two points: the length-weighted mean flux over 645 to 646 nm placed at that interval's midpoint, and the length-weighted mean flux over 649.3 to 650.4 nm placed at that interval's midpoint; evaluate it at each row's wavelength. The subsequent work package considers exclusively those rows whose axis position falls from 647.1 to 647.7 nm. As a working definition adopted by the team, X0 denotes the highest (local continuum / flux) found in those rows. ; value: 1.02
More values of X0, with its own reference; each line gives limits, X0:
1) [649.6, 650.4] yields 1.02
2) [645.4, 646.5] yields 1.06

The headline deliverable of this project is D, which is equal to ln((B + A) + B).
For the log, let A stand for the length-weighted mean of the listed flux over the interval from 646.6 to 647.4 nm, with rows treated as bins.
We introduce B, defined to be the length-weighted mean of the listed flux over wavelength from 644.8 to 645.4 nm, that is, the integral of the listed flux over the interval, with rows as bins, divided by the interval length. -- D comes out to 3.28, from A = 8.97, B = 8.85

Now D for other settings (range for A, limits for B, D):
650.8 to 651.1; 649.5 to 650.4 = 3.30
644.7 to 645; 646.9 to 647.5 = 3.27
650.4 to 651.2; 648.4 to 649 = 3.29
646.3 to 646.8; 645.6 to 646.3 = 3.29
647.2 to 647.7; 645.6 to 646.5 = 3.30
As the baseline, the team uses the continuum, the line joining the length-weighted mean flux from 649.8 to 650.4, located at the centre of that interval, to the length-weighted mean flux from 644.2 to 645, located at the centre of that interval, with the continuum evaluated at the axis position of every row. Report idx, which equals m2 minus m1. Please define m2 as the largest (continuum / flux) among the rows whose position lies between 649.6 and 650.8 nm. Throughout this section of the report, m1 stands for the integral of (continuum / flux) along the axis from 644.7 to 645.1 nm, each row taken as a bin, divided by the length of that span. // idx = 0.025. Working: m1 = 1.02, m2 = 1.040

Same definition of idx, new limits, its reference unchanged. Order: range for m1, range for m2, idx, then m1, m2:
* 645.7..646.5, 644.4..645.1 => 0.062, 0.97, 1.036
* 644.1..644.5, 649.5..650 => 0.097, 0.99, 1.084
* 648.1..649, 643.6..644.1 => 0.012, 1.00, 1.015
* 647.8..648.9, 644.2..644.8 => 0.030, 1.01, 1.036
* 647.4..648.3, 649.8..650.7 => 0.029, 0.99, 1.024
